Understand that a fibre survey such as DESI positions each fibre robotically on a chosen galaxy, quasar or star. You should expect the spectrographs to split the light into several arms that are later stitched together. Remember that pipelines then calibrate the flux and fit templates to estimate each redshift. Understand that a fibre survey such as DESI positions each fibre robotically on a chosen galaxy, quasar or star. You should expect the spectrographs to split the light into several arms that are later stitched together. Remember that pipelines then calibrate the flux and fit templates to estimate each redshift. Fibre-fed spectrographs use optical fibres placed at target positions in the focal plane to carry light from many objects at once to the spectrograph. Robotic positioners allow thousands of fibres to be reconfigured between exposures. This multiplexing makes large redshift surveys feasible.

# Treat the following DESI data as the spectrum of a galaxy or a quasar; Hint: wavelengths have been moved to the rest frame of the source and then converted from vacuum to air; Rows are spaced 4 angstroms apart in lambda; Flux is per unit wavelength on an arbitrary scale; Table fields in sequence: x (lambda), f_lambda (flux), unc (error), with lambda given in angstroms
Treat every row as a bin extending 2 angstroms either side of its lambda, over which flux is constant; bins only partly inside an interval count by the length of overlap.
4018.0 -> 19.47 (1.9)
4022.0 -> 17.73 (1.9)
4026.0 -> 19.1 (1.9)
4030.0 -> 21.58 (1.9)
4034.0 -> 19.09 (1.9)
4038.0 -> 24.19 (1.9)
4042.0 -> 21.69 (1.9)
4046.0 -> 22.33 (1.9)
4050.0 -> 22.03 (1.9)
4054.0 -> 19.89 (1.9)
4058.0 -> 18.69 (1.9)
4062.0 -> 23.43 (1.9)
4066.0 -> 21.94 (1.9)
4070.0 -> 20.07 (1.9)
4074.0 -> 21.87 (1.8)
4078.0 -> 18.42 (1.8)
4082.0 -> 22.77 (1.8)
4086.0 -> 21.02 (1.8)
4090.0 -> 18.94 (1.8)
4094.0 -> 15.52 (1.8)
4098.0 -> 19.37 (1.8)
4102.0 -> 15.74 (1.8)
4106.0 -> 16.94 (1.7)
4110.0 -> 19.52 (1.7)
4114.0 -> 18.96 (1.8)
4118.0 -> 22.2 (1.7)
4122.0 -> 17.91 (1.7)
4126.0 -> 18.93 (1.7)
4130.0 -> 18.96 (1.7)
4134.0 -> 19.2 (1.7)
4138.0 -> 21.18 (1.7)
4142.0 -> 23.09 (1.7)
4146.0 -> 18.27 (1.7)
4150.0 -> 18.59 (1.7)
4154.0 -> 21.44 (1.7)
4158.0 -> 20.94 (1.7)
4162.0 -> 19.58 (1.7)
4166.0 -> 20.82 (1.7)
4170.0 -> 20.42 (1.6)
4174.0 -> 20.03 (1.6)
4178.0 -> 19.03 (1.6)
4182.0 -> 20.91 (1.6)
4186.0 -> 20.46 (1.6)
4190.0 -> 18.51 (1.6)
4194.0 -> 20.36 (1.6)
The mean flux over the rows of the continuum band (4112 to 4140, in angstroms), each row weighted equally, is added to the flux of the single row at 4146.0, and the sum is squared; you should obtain 1436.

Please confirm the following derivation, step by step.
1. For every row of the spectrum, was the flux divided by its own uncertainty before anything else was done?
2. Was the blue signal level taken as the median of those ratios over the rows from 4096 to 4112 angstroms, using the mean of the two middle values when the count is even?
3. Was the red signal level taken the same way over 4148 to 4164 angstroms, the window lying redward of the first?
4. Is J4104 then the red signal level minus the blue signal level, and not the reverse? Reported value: 1.6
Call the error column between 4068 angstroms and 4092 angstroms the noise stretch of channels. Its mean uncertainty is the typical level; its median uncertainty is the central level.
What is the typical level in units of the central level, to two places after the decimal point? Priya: 1.01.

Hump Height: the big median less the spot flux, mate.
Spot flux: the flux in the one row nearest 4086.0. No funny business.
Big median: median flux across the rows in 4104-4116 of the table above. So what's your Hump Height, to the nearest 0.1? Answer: -2.1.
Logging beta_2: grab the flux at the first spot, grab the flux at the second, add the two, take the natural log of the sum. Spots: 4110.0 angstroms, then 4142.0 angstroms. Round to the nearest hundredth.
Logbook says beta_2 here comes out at 3.75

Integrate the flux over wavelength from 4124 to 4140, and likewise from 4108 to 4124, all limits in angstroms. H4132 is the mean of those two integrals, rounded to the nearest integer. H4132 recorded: 314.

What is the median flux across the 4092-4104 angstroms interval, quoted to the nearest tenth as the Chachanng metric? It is 15.7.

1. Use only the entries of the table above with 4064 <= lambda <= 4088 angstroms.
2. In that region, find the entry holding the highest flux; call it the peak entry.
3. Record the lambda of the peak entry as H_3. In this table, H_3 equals 4082.0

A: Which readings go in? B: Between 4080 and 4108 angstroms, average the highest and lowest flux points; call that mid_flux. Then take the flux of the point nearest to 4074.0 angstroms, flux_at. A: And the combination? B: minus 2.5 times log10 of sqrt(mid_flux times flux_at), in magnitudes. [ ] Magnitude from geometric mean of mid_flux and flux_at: -3.277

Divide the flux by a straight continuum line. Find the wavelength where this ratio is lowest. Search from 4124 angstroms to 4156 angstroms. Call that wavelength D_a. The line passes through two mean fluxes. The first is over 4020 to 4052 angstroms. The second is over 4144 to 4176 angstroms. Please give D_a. 4146.0 angstroms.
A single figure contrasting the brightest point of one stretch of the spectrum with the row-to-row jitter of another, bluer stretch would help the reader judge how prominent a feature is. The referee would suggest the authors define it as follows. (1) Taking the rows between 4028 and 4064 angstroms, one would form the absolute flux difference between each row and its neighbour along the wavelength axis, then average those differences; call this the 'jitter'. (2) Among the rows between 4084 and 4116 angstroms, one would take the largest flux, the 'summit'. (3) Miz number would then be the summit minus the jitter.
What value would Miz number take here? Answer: 18.6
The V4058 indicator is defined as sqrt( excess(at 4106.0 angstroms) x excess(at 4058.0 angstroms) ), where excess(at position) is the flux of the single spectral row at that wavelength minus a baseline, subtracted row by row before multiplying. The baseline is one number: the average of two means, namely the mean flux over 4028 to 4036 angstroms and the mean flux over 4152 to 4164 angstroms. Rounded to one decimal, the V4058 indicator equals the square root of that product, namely 2.5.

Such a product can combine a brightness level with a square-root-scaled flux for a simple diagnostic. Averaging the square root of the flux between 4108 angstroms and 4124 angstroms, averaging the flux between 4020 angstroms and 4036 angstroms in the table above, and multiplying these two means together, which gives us 86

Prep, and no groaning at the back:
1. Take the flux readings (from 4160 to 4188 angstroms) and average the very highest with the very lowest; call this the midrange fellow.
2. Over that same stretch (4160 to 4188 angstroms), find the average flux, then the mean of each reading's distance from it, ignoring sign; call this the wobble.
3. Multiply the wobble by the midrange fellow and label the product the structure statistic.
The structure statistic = 11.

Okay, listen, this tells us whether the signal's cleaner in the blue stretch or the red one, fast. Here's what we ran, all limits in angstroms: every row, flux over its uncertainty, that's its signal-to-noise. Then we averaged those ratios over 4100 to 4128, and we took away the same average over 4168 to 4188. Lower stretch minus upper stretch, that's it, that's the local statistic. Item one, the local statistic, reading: -1.8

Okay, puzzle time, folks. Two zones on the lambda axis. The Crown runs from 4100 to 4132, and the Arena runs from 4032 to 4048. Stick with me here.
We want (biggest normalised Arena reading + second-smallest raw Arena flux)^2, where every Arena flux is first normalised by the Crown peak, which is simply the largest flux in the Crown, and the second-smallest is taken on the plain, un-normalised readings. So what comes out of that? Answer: 519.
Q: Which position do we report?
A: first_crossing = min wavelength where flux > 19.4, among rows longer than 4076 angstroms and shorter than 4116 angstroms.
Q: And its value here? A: 4082.0 angstroms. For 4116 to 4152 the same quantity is 4118.0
